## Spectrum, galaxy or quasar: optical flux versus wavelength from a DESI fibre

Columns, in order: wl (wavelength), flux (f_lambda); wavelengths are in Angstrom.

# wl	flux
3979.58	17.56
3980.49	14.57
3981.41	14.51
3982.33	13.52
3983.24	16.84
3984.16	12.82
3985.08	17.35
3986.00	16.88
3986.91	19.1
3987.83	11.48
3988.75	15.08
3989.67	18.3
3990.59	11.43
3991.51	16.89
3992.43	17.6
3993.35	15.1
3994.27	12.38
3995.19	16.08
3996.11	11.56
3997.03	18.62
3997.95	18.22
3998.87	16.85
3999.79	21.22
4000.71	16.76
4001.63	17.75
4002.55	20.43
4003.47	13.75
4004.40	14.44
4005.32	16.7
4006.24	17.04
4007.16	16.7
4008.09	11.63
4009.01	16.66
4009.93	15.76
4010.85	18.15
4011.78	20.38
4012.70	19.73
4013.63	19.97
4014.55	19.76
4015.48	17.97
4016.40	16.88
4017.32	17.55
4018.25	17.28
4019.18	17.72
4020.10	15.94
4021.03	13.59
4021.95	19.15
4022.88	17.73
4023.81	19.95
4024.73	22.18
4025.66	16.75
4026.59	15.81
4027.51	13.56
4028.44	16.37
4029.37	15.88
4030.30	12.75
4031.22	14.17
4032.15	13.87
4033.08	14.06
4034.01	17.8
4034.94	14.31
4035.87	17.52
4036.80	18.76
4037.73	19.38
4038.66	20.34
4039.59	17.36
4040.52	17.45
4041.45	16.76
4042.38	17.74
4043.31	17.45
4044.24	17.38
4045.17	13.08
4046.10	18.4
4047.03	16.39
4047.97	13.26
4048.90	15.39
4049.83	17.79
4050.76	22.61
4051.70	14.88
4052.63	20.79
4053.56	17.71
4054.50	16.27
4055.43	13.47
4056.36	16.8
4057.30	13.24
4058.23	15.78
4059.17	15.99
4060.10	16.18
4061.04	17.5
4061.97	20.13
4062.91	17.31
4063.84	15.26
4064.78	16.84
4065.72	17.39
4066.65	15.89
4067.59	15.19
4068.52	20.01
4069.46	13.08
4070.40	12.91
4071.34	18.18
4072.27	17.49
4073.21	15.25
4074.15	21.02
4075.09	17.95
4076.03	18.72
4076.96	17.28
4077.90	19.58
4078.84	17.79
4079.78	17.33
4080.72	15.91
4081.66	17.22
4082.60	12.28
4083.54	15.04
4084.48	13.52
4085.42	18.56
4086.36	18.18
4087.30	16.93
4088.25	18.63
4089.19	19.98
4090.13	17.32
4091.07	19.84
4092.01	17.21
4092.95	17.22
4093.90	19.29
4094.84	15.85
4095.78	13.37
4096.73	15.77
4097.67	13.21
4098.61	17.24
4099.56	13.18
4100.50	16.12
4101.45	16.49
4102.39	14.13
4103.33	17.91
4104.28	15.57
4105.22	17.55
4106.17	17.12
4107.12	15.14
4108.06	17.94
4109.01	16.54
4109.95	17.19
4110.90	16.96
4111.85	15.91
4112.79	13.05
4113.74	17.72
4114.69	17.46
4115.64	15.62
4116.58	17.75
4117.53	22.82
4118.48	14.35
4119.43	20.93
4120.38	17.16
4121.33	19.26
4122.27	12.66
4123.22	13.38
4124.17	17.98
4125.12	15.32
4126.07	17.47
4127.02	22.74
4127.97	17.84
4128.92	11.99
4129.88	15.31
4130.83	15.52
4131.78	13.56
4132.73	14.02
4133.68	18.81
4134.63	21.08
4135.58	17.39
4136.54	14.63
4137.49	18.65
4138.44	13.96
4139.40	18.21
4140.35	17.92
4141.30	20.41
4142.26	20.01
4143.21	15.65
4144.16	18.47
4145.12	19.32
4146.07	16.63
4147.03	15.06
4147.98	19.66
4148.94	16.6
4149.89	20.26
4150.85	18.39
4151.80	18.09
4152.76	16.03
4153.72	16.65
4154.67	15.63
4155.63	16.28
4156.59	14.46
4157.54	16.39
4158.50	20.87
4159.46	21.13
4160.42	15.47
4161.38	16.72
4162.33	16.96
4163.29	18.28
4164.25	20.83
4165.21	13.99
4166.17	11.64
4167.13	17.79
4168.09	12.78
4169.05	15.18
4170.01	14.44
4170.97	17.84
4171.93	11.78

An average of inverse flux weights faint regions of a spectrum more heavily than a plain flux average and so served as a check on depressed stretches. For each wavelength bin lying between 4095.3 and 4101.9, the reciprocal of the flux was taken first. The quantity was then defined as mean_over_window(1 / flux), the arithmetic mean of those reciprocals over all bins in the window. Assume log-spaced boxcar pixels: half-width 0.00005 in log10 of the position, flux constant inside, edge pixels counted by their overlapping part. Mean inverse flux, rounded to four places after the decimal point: 0.0672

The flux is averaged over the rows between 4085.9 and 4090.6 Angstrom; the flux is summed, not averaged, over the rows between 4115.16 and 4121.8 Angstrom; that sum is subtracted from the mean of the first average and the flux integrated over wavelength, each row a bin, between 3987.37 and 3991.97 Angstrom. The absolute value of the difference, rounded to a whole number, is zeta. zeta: 85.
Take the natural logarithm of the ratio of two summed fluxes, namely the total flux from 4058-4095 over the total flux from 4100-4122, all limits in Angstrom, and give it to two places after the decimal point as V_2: 0.56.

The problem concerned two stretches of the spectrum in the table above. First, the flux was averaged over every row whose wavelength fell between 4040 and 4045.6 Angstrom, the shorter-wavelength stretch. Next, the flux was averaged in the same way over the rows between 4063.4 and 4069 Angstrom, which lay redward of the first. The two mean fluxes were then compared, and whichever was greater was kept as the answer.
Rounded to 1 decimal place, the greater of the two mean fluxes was 16.8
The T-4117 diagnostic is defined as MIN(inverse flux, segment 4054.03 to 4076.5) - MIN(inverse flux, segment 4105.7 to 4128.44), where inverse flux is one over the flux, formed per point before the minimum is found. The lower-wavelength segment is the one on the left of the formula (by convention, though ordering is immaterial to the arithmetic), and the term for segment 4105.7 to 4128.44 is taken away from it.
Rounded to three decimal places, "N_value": 0.004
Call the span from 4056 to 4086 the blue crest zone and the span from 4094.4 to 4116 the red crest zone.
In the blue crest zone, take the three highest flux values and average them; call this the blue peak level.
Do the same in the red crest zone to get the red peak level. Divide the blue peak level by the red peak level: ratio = 1.14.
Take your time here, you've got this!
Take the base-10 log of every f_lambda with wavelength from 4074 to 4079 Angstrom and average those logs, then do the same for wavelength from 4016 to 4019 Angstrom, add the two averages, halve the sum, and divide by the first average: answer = 0.99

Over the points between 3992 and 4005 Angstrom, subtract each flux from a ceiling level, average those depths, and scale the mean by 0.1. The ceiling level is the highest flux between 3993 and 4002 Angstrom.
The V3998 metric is 0.474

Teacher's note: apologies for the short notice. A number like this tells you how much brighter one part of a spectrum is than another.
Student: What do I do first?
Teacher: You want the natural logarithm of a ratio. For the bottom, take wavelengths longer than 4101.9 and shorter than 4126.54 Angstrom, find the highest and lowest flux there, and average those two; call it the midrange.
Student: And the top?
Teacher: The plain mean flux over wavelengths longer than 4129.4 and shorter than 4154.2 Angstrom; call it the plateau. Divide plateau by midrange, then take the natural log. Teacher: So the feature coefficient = -0.024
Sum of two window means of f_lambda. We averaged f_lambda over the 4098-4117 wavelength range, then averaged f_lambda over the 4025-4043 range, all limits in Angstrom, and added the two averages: 32.7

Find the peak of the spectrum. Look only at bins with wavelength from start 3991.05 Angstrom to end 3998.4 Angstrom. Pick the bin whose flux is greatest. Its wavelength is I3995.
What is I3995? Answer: 3997.03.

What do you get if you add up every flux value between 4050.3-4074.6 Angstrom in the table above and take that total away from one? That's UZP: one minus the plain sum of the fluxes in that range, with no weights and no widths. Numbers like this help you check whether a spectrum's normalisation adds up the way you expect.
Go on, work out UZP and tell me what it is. -436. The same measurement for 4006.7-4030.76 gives -445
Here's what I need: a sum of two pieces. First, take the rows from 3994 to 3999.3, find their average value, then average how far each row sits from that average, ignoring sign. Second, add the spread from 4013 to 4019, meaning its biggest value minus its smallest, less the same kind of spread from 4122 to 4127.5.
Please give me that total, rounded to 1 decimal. -4.6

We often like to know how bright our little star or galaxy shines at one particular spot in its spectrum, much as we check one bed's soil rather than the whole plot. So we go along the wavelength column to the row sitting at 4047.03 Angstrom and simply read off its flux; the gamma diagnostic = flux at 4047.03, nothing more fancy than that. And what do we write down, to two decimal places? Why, 16.39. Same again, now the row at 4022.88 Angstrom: 17.73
